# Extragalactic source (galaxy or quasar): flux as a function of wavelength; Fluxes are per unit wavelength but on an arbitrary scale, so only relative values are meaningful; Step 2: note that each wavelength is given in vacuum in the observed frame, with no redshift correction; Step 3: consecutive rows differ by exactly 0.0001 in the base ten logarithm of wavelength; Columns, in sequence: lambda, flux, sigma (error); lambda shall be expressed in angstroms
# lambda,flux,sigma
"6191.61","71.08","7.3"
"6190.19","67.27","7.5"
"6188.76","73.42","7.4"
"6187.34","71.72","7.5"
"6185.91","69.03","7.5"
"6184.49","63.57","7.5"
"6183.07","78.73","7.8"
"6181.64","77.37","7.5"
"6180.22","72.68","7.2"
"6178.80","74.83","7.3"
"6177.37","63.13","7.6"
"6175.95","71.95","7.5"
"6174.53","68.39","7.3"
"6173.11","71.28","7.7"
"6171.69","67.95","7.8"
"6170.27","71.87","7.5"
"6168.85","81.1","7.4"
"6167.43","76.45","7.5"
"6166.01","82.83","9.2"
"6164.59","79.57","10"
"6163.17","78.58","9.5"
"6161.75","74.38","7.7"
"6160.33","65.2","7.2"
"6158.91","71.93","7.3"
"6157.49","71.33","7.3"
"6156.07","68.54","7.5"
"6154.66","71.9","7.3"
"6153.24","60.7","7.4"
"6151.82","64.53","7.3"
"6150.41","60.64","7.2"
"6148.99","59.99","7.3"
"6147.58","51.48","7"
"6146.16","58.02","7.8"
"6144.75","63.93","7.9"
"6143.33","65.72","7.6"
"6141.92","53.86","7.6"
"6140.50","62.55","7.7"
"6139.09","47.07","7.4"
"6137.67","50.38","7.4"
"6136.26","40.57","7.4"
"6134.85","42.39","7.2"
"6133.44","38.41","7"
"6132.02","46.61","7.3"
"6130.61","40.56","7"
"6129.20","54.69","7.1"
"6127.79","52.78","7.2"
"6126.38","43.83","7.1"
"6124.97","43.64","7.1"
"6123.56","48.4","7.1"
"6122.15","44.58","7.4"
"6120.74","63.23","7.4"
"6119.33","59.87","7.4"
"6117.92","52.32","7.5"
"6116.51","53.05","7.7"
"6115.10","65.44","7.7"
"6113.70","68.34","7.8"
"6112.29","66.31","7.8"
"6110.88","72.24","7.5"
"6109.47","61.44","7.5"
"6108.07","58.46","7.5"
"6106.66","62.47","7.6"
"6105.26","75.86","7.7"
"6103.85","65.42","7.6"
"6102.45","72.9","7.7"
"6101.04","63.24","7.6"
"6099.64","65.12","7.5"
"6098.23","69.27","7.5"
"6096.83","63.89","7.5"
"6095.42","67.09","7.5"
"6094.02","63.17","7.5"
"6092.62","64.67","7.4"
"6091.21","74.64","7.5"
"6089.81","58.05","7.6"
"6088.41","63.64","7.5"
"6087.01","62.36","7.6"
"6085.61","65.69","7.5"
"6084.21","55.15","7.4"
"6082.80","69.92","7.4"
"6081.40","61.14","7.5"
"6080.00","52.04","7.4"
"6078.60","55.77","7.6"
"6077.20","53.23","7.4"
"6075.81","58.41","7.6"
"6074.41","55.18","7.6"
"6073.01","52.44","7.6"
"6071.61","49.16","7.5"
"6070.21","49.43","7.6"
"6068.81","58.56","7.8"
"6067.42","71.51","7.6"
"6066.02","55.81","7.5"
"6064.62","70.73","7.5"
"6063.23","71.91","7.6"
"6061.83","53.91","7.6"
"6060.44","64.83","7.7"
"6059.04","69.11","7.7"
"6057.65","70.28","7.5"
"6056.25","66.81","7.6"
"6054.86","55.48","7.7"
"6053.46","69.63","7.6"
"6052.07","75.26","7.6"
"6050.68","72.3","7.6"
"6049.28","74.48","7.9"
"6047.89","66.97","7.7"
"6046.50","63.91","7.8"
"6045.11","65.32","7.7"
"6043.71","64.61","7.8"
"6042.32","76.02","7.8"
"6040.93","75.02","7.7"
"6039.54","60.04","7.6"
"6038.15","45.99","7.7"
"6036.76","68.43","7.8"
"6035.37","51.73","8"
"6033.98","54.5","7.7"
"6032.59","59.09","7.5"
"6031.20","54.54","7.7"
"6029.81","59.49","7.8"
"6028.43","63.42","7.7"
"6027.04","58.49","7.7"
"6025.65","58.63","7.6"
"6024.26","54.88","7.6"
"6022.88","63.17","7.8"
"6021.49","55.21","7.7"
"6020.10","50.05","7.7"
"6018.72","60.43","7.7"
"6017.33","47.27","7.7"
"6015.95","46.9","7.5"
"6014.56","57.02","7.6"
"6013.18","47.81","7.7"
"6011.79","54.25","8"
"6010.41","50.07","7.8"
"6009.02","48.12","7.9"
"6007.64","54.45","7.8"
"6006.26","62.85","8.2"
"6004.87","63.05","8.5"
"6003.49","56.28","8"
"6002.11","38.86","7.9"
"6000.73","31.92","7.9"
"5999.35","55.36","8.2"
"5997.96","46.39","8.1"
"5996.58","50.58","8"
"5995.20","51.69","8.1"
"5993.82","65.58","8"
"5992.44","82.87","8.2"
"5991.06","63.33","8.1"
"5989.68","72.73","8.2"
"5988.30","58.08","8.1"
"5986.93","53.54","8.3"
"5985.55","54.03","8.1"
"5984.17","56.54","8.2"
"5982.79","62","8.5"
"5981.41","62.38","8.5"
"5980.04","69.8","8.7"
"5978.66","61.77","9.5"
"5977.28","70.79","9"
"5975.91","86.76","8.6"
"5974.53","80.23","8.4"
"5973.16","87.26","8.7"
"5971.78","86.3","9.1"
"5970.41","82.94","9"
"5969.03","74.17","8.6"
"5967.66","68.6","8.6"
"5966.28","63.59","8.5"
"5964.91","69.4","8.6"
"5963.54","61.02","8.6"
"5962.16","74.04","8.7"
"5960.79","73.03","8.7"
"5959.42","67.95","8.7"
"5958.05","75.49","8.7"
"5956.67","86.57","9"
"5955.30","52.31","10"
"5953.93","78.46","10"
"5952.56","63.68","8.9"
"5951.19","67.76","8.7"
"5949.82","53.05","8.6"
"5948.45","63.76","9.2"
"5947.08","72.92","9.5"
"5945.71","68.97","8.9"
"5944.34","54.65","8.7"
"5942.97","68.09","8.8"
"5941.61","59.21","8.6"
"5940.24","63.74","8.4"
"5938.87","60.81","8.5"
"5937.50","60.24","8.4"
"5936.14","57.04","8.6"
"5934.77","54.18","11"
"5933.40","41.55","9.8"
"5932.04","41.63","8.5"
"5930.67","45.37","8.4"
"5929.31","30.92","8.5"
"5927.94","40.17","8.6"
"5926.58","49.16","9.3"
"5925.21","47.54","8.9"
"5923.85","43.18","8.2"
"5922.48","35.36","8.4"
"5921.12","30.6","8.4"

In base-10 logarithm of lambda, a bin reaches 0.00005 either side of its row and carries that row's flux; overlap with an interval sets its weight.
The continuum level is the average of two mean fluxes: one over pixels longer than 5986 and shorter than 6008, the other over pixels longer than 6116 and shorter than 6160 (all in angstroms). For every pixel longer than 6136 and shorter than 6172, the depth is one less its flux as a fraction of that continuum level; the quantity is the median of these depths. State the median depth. -0.17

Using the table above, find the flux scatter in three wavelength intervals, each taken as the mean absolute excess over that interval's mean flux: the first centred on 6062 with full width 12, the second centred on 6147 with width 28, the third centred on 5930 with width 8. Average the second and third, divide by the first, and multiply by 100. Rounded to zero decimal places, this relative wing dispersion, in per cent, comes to 118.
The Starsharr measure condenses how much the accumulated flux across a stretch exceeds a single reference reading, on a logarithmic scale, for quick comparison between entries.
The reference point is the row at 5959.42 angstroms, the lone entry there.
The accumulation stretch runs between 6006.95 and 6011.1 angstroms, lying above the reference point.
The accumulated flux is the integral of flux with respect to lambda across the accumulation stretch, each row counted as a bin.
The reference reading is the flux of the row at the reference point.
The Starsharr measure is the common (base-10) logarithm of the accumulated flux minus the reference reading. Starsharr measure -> 2.16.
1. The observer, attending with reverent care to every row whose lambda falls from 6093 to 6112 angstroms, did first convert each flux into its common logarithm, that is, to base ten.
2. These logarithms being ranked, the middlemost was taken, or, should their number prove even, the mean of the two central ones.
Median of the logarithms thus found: 1.81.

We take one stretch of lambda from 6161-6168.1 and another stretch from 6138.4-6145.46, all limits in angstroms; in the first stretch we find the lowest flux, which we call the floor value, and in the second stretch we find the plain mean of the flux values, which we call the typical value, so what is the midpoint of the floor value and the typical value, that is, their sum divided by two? 67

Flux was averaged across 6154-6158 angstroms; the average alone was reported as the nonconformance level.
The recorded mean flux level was 71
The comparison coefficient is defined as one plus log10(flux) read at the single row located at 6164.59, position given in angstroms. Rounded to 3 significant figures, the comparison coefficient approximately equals 2.90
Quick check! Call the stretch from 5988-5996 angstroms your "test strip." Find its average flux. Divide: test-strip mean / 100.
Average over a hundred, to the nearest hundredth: 0.66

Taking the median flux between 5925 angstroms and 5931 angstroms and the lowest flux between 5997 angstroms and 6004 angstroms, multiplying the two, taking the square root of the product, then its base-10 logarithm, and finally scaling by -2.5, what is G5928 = -3.95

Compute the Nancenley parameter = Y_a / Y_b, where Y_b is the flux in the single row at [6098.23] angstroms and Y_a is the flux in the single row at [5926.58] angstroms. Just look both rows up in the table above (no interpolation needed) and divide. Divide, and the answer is 0.71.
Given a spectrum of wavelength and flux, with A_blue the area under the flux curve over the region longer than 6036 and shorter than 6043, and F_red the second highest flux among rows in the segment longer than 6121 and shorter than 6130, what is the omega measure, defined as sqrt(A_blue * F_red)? 155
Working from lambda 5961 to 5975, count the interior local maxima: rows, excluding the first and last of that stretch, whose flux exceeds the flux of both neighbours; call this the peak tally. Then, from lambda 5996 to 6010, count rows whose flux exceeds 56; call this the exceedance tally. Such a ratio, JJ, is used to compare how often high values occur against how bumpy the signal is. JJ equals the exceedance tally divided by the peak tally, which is 1.5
